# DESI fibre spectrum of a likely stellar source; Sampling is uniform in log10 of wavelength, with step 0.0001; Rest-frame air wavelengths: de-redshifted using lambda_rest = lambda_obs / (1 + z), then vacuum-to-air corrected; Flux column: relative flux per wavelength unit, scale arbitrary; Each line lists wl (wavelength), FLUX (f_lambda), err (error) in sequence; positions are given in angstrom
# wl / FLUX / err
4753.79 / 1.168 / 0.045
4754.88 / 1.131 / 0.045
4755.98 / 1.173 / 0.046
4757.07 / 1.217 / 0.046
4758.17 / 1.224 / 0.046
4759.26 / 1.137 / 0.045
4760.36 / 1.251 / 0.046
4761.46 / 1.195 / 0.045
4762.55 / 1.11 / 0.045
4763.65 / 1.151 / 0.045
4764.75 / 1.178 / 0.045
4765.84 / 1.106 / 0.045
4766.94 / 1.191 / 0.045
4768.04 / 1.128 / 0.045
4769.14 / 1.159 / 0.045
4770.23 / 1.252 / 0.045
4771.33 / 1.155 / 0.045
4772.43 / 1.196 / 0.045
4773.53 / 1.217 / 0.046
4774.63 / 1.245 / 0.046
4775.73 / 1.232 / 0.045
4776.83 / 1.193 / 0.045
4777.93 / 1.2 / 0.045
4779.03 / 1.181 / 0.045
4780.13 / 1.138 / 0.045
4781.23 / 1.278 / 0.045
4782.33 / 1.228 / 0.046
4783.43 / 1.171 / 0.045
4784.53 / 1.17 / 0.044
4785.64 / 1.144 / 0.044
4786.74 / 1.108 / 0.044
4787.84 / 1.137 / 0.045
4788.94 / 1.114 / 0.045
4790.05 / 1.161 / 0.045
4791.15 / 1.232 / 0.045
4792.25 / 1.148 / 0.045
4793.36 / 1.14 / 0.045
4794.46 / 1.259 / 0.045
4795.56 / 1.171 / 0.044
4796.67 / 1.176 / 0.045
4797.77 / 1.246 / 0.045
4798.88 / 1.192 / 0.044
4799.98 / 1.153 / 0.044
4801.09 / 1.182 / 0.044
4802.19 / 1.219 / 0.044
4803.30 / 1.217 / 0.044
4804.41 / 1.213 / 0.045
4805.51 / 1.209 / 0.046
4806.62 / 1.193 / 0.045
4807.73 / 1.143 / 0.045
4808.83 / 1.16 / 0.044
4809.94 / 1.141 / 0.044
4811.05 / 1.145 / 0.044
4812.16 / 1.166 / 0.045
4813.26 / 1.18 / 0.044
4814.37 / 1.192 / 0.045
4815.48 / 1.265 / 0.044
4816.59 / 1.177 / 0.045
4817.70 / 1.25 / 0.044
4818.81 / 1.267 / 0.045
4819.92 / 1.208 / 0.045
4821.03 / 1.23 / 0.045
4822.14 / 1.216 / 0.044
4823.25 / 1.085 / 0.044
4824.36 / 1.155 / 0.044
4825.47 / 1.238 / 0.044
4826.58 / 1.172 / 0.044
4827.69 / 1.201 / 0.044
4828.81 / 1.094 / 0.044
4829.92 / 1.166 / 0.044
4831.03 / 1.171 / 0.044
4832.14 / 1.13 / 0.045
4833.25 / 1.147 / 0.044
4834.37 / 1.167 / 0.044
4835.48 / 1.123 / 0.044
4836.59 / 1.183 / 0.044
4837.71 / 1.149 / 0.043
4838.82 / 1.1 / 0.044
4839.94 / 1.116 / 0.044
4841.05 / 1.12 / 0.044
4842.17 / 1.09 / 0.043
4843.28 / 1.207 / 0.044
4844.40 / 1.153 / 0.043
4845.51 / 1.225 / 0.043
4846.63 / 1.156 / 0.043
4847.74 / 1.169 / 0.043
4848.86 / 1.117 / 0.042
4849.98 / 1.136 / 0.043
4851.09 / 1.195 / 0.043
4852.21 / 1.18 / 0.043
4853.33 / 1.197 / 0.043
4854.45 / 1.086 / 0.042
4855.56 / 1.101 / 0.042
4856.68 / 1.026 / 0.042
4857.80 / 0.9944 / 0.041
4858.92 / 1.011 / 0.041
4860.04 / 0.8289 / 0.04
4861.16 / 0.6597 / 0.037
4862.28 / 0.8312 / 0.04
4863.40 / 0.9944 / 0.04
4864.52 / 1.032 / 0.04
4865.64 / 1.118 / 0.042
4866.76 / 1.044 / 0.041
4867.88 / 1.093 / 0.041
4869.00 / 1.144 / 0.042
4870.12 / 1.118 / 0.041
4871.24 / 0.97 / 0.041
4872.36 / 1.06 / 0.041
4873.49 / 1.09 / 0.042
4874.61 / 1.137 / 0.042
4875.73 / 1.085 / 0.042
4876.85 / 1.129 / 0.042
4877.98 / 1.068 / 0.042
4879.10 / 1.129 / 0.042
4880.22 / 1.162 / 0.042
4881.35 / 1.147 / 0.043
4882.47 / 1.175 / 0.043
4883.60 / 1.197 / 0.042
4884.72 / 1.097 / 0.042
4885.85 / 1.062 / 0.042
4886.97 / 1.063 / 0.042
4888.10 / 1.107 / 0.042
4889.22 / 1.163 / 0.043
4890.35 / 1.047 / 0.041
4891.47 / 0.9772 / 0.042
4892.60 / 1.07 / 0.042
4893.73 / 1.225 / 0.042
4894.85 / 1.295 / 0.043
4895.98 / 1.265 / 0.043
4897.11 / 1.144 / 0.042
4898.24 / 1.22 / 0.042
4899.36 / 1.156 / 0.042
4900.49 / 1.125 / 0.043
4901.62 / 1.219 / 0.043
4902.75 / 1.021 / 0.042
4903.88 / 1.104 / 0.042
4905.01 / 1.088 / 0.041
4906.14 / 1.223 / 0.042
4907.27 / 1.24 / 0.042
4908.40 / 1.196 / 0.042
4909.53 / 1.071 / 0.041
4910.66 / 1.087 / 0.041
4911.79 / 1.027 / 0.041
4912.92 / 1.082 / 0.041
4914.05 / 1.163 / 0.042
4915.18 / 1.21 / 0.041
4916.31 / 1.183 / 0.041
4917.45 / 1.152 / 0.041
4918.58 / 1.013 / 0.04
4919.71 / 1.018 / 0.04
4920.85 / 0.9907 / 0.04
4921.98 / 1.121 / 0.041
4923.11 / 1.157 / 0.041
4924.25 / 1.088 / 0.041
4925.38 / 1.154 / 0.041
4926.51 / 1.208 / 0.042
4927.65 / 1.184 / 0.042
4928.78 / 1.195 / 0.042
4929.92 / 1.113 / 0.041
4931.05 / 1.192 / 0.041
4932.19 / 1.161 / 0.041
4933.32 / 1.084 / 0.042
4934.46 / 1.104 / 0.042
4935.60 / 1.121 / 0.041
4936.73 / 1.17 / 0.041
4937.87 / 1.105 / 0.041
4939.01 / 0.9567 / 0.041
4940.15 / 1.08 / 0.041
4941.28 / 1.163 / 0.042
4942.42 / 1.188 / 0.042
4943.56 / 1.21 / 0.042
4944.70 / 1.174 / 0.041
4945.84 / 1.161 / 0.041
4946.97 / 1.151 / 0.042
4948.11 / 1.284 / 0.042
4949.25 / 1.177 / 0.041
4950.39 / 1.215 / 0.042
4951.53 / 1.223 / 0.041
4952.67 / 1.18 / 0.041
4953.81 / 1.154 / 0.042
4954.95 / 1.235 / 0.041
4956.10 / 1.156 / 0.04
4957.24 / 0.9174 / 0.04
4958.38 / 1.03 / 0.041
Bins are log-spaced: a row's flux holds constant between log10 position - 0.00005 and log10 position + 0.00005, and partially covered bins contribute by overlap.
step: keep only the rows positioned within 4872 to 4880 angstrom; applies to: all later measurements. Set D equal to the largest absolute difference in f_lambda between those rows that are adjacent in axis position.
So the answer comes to 0.061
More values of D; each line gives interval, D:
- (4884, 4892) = 0.116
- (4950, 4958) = 0.239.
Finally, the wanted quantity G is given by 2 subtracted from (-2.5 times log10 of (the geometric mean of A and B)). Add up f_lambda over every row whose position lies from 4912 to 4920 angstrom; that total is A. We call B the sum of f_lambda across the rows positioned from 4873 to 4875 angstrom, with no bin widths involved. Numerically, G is -3.6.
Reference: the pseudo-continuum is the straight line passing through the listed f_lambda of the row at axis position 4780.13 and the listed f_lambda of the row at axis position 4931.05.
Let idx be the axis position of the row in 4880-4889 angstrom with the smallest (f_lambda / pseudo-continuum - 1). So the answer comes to 4885.85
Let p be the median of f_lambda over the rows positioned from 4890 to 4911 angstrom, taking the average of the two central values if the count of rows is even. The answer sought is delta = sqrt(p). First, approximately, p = 1.14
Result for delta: 1.070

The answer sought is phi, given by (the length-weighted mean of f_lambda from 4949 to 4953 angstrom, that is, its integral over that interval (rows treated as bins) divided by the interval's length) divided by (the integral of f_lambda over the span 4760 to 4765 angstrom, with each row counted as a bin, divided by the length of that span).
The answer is 1.02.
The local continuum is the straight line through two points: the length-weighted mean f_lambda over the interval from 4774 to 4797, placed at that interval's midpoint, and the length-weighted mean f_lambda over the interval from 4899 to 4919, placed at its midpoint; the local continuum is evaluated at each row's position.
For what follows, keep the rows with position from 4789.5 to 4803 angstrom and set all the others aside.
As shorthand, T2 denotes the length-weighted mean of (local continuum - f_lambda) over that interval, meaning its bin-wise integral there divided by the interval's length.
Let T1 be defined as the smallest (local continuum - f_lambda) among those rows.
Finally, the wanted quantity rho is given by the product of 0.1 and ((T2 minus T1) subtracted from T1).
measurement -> -0.0148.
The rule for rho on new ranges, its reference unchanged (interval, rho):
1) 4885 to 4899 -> -0.0318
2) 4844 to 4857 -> -0.0143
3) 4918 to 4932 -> -0.0172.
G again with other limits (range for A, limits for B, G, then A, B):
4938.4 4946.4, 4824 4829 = -4.1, 7.9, 5.86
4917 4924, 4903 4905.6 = -3.4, 6.5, 2.19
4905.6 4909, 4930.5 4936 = -3.6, 3.7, 5.66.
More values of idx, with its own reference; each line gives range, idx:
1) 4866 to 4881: 4871.24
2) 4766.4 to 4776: 4768.04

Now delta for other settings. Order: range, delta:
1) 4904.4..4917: 1.078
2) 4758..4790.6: 1.084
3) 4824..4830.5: 1.081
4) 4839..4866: 1.057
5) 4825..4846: 1.074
